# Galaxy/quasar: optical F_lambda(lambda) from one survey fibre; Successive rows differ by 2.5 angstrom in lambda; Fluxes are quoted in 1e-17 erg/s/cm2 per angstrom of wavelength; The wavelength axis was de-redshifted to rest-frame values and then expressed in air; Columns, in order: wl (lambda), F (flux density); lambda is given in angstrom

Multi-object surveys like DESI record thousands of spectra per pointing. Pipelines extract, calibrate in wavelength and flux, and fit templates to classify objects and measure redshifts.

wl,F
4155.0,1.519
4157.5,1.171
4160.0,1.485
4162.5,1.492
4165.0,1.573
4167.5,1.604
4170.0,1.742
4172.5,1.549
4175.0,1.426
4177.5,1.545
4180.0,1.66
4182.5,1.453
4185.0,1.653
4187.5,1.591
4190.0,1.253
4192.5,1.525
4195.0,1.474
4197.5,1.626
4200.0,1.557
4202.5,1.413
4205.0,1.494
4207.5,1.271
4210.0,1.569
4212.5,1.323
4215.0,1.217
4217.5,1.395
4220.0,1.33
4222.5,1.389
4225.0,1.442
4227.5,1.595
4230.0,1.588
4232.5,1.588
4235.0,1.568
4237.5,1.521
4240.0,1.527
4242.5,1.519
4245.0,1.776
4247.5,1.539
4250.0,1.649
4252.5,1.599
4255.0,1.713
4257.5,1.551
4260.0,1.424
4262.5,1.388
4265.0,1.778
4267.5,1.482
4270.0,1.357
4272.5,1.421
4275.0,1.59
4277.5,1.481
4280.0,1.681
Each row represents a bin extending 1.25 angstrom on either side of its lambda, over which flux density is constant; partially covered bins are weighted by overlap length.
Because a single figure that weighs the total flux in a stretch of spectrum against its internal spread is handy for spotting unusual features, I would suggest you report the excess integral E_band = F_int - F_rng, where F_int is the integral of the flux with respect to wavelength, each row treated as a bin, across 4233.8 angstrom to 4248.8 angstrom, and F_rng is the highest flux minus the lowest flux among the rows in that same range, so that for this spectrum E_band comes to 23.4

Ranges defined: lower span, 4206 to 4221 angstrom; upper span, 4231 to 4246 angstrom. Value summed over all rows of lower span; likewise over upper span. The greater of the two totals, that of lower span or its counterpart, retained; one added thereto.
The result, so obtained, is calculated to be 10.5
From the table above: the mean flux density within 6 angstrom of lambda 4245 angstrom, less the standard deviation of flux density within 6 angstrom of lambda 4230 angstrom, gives 1.54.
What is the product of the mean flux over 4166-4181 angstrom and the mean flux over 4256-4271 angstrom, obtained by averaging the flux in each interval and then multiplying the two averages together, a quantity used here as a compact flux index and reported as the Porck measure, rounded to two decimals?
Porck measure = 2.38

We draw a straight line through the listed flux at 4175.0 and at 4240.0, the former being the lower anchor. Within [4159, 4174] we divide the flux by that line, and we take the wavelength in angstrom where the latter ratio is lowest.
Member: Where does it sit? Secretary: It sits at 4160.0 angstrom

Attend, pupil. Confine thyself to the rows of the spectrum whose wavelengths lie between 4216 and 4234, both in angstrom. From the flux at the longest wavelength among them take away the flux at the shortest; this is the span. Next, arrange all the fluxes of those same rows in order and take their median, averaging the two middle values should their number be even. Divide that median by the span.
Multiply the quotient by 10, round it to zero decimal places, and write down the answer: 75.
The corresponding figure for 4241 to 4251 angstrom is 123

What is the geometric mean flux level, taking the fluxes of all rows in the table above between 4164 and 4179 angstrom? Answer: 1.57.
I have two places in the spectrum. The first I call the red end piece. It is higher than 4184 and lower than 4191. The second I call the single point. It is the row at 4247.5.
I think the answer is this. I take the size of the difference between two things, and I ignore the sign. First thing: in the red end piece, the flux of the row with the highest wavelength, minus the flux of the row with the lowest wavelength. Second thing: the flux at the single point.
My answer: 1.94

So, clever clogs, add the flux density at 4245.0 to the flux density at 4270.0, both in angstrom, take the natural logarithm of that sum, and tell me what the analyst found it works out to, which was 1.14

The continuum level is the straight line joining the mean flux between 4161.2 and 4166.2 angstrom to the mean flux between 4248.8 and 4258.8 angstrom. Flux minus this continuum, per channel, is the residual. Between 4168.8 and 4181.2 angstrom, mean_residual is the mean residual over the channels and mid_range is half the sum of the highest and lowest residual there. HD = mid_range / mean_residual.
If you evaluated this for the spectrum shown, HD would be 1.1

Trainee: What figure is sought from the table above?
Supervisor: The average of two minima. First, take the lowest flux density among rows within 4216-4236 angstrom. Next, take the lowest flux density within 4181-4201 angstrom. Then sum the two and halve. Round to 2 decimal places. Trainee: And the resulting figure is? 1.29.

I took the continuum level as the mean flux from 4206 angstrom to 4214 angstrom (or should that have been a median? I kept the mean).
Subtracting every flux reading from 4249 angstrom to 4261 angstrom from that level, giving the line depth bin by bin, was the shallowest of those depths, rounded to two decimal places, -0.33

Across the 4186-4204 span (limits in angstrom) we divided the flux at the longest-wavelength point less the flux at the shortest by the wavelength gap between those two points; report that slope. -0.012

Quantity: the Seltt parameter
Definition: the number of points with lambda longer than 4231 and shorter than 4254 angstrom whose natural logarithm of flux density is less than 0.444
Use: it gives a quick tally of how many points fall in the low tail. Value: 4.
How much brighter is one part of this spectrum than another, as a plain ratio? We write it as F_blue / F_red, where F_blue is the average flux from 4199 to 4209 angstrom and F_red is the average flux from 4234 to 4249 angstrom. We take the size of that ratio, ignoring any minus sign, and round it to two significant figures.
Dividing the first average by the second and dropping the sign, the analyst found 0.91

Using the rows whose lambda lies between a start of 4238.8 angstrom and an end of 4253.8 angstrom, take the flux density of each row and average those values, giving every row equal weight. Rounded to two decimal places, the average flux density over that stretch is 1.60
